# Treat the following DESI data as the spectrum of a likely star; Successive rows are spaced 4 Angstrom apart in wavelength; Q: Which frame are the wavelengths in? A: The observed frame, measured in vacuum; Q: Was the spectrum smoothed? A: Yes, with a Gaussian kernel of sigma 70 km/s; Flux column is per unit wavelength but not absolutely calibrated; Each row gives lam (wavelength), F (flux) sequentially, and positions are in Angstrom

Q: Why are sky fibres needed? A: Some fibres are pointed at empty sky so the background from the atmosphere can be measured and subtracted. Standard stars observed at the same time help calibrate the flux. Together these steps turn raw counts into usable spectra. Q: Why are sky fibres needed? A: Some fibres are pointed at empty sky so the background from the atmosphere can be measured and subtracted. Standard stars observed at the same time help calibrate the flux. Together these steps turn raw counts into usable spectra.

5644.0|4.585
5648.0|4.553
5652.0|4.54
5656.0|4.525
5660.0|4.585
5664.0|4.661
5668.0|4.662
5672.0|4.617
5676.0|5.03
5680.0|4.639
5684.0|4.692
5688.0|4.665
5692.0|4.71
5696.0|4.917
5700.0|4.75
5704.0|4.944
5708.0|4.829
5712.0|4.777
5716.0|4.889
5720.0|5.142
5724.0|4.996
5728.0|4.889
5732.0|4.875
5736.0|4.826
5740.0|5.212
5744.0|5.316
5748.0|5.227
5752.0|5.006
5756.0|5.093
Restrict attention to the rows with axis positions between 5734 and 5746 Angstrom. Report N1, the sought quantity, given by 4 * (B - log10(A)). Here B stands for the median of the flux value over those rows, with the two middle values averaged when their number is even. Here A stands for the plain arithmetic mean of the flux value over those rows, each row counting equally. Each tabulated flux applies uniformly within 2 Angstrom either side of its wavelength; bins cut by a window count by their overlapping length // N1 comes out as 18.0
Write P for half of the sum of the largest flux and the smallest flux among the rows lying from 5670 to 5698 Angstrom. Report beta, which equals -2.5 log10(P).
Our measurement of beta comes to -1.71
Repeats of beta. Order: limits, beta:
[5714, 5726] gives -1.75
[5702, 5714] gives -1.72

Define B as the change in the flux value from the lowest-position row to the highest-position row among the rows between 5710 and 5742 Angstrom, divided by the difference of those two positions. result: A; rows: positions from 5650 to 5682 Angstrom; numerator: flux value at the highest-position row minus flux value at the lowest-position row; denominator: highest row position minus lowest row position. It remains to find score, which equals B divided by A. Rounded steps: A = 0.004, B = 0.0155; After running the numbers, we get 4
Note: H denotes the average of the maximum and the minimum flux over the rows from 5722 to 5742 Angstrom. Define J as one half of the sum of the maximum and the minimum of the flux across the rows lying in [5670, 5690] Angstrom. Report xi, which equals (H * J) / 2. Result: 12.1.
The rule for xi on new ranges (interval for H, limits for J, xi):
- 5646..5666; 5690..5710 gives 11.1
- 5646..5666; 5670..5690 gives 11.1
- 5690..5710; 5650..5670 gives 11.1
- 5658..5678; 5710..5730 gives 11.9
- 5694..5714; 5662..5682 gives 11.7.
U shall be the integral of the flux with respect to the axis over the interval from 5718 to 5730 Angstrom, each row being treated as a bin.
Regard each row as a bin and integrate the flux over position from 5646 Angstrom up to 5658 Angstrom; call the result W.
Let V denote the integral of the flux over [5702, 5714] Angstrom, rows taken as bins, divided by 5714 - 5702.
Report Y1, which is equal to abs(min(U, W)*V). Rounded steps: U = 60.1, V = 4.85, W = 54.5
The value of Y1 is 264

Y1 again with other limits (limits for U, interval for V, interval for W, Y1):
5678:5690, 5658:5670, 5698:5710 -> 260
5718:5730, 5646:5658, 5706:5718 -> 263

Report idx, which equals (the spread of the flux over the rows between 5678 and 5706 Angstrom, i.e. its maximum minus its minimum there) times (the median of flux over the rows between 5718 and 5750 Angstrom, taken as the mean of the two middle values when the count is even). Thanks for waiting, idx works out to 1.55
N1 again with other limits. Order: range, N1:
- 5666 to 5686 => 15.9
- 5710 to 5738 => 16.8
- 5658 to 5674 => 15.9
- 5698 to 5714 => 16.5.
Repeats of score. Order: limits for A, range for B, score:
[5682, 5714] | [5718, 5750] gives 1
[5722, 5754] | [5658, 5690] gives 8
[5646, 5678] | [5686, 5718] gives 0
